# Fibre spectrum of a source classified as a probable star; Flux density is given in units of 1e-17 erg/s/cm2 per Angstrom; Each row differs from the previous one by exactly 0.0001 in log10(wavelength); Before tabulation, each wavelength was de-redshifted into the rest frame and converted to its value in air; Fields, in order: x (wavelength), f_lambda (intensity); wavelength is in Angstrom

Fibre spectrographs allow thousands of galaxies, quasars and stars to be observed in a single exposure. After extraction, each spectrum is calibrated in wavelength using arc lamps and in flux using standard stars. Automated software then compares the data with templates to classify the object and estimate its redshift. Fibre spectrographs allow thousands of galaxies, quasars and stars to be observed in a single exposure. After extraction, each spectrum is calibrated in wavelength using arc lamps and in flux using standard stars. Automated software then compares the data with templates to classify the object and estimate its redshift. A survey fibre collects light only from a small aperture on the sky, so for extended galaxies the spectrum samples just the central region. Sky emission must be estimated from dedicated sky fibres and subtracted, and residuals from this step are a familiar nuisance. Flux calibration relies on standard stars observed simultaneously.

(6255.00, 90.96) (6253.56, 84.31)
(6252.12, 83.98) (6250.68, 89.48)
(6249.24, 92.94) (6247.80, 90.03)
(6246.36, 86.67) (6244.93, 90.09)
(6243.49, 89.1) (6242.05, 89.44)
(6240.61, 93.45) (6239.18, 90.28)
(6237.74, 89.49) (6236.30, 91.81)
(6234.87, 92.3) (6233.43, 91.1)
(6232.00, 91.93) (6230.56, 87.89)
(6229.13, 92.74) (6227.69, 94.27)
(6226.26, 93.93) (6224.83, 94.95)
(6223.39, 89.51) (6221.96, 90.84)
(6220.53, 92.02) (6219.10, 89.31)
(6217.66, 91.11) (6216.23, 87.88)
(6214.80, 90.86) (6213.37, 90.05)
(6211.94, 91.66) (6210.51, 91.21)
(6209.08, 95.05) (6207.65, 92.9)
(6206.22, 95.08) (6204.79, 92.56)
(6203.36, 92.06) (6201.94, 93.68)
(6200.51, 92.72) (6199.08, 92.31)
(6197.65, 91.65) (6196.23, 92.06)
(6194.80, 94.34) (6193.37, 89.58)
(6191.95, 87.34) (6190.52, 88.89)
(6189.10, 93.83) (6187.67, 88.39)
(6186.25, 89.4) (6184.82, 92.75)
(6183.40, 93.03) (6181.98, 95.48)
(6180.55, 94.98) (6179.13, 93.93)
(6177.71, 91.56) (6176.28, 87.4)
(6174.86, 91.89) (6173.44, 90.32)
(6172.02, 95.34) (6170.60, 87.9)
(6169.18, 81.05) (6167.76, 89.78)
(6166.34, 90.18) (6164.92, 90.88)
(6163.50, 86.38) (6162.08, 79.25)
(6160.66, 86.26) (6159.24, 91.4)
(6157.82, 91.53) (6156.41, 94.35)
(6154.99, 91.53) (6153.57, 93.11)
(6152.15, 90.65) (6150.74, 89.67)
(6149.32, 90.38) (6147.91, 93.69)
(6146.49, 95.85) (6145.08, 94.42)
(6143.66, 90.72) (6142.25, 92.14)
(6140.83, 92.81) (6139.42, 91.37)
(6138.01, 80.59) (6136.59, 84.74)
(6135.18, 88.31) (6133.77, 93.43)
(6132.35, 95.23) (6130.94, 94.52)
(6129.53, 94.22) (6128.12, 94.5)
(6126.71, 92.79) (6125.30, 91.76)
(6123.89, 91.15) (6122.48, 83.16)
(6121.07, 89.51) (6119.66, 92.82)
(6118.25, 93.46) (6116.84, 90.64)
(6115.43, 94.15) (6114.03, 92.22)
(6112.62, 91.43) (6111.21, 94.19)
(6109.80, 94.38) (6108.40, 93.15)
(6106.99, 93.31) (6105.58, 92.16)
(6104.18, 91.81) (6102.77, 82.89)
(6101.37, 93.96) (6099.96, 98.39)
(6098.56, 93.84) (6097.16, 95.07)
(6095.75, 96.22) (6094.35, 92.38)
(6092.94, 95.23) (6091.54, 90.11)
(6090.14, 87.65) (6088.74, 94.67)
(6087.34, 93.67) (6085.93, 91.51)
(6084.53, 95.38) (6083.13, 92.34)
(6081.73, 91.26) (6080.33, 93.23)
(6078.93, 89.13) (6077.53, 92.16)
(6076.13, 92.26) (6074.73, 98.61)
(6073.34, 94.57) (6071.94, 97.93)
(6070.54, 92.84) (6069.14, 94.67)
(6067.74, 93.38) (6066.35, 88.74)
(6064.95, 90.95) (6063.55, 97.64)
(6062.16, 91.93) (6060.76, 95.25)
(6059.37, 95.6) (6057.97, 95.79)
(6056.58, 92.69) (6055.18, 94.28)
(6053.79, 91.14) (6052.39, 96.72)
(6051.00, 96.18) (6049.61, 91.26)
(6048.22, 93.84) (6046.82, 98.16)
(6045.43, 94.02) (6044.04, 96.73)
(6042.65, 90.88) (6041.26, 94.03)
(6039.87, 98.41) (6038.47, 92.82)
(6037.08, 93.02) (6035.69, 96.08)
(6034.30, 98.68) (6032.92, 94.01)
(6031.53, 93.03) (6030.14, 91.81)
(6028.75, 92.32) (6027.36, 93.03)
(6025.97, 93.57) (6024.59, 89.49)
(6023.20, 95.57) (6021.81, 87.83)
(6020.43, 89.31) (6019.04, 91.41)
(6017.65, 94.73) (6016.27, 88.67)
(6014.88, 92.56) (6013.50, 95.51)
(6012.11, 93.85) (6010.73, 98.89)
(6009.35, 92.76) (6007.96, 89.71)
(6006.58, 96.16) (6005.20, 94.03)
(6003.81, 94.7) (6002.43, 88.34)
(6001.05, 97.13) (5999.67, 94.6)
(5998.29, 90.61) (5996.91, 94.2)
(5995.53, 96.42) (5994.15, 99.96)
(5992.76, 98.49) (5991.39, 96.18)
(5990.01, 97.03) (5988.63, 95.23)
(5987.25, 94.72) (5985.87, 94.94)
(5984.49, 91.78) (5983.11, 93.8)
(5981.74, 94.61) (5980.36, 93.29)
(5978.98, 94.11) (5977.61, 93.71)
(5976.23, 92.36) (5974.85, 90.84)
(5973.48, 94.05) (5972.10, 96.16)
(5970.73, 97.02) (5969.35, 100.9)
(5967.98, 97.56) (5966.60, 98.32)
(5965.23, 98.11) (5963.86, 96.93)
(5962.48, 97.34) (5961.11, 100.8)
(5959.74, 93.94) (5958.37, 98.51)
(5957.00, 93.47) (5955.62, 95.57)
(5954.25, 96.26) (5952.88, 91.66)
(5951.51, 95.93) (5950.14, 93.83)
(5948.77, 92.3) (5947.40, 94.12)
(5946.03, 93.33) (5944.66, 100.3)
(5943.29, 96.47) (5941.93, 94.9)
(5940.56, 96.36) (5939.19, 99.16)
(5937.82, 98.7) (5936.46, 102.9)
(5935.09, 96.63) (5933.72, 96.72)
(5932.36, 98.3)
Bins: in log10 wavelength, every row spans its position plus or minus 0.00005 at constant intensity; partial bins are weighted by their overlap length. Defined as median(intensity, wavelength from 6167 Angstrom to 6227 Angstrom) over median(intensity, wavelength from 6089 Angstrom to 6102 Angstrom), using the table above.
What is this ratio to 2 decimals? 0.98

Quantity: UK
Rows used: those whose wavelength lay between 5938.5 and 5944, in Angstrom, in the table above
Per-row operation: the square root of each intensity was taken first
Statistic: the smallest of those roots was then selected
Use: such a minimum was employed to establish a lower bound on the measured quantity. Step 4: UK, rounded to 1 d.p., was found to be 9.7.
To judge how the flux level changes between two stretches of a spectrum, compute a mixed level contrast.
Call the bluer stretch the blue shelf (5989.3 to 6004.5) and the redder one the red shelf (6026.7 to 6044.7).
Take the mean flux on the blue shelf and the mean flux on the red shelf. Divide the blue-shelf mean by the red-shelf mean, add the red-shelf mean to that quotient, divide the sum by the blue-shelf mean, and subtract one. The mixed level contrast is 0.00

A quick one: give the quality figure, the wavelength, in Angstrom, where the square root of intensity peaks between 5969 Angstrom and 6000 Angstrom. 5969.35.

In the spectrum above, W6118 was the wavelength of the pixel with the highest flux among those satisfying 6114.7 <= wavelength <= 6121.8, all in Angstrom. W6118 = 6115.43 Angstrom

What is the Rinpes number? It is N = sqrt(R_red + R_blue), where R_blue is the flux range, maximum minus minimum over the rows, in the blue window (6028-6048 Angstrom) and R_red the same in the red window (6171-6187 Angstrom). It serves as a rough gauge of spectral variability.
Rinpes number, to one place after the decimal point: 4.0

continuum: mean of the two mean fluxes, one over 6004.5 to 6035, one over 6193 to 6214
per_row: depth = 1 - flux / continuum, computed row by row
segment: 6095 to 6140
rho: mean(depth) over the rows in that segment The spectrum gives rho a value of 0.01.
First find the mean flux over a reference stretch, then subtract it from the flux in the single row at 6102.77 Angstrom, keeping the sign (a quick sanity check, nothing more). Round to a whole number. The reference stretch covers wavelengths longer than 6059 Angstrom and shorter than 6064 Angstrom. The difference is -12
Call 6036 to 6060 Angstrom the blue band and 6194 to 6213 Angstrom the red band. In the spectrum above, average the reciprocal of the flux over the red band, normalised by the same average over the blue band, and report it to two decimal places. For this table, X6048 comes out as 1.02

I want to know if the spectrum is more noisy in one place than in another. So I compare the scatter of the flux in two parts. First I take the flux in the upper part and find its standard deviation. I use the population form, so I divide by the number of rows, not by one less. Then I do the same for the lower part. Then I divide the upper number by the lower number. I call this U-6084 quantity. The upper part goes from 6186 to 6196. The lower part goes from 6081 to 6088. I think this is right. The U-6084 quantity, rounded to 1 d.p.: 1.7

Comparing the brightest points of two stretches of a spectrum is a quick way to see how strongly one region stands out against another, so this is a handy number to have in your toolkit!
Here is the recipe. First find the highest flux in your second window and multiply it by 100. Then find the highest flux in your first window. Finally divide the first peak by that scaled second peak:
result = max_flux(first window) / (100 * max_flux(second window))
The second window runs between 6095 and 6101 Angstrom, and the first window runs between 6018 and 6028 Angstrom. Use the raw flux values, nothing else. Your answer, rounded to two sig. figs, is 0.0097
